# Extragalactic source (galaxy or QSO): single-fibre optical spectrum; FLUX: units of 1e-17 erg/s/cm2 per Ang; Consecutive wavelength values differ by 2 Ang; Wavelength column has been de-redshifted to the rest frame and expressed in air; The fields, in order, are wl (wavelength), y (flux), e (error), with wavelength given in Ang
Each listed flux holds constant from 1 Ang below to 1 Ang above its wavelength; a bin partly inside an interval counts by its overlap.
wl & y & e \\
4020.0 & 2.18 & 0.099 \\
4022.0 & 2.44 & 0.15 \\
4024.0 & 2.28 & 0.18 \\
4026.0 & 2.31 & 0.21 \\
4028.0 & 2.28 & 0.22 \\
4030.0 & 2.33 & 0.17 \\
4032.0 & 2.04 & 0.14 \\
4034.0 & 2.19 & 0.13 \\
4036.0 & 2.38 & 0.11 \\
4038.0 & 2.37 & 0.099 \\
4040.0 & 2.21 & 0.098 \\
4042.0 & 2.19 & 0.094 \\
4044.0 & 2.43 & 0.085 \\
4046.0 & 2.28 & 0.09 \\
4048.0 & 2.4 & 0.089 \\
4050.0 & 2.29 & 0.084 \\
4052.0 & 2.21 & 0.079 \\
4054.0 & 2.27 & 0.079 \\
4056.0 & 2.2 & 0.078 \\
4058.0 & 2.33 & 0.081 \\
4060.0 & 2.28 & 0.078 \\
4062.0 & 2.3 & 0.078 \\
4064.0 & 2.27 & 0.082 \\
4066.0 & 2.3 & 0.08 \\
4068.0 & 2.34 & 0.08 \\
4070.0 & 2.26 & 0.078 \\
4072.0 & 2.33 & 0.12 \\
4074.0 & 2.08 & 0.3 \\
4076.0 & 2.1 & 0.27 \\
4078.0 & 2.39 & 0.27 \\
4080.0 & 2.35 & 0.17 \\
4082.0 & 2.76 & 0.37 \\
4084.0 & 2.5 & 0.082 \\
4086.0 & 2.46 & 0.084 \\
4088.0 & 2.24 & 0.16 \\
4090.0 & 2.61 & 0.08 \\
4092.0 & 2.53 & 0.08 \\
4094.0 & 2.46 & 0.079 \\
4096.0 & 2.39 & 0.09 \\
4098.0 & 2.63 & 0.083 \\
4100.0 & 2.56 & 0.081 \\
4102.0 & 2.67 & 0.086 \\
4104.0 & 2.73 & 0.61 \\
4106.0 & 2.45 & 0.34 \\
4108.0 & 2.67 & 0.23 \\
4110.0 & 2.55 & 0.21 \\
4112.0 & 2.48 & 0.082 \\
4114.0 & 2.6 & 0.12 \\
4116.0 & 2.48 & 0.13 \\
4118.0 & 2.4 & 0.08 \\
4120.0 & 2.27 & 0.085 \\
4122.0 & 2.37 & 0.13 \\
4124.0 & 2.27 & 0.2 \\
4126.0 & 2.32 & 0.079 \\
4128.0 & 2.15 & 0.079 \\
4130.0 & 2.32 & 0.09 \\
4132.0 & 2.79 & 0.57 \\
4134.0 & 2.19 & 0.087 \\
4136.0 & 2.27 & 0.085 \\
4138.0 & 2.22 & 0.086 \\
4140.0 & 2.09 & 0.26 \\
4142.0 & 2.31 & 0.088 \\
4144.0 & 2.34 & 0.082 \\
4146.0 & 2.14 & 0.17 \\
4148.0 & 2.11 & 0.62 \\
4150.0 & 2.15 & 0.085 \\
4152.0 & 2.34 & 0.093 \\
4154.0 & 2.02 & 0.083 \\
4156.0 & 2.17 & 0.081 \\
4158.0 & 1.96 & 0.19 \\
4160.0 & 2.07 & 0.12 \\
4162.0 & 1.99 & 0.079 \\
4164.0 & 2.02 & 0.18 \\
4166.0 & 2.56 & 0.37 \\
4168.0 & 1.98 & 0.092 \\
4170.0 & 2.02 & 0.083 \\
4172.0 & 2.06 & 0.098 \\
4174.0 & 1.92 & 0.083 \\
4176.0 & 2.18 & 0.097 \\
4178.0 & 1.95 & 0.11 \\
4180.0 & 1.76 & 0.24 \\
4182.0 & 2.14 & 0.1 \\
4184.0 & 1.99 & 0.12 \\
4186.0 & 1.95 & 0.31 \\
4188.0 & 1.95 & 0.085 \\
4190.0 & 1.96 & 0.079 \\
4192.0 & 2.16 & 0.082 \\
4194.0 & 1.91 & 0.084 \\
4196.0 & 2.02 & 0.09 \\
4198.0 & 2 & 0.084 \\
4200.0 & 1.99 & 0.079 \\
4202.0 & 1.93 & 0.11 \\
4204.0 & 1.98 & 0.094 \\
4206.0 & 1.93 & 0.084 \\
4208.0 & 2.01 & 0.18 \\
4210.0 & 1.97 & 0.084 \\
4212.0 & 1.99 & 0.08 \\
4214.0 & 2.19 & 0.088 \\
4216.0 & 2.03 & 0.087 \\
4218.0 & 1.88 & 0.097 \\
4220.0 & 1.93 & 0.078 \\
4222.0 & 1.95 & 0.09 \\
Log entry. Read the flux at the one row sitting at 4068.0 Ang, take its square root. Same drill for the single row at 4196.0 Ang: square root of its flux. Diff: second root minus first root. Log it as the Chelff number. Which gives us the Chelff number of -0.11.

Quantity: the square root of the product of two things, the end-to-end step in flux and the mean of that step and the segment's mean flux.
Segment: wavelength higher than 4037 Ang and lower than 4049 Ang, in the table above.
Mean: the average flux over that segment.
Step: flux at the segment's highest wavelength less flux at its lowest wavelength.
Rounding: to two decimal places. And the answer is 0.19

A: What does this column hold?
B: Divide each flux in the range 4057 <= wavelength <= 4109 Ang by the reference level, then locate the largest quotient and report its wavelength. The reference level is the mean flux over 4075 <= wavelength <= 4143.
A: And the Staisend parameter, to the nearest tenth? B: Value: 4082.0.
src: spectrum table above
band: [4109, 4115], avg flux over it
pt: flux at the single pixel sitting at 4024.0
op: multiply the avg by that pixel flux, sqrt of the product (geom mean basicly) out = 2.41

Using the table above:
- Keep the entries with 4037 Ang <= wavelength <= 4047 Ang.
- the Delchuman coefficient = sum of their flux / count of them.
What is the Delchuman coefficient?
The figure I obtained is 2.30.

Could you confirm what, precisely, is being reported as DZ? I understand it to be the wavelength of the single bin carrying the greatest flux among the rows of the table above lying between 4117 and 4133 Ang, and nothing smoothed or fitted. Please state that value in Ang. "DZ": 4132.0 Ang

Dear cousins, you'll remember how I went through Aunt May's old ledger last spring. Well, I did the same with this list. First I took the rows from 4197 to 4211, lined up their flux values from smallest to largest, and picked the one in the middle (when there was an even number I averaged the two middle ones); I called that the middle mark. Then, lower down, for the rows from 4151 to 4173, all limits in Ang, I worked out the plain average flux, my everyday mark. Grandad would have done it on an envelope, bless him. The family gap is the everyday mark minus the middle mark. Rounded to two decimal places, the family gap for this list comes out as 0.13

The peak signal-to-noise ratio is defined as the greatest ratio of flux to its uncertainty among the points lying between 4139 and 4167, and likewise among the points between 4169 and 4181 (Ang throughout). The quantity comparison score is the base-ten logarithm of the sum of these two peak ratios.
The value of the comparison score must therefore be 1.72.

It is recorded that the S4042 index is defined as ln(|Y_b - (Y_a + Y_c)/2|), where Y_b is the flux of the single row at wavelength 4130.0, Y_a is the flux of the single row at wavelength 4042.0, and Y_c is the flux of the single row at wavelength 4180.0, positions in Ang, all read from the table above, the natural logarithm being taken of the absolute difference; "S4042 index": -1.06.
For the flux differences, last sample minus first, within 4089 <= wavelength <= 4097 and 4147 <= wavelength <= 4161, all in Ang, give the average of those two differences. -0.13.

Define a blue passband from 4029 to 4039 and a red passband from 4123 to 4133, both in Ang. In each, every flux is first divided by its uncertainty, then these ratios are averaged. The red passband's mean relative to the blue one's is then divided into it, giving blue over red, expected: 0.9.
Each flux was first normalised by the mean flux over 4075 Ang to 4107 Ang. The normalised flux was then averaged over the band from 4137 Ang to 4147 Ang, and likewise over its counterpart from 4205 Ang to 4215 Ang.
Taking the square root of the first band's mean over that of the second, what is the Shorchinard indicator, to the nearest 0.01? 1.05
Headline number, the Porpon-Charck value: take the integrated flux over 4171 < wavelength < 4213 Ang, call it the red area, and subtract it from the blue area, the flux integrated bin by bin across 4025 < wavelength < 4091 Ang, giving 69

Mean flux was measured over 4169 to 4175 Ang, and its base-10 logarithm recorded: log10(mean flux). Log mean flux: 0.301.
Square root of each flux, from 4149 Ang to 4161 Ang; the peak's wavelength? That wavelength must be 4152.0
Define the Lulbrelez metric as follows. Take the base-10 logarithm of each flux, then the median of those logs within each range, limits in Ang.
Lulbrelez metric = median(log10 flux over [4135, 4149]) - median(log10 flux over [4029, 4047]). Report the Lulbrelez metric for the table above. -0.01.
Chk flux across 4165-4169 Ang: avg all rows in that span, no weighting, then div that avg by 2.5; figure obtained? 0.91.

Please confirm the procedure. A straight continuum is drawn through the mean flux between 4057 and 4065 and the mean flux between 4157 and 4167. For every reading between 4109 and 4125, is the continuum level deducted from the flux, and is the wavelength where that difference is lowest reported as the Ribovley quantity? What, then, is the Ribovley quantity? 4120.0 Ang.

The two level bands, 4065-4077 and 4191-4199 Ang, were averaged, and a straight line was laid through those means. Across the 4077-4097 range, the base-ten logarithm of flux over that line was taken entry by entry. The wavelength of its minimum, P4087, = 4088.0 Ang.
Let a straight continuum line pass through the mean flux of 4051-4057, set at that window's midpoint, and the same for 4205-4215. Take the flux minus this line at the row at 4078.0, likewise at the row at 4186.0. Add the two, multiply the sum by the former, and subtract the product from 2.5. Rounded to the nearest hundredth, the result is 2.48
